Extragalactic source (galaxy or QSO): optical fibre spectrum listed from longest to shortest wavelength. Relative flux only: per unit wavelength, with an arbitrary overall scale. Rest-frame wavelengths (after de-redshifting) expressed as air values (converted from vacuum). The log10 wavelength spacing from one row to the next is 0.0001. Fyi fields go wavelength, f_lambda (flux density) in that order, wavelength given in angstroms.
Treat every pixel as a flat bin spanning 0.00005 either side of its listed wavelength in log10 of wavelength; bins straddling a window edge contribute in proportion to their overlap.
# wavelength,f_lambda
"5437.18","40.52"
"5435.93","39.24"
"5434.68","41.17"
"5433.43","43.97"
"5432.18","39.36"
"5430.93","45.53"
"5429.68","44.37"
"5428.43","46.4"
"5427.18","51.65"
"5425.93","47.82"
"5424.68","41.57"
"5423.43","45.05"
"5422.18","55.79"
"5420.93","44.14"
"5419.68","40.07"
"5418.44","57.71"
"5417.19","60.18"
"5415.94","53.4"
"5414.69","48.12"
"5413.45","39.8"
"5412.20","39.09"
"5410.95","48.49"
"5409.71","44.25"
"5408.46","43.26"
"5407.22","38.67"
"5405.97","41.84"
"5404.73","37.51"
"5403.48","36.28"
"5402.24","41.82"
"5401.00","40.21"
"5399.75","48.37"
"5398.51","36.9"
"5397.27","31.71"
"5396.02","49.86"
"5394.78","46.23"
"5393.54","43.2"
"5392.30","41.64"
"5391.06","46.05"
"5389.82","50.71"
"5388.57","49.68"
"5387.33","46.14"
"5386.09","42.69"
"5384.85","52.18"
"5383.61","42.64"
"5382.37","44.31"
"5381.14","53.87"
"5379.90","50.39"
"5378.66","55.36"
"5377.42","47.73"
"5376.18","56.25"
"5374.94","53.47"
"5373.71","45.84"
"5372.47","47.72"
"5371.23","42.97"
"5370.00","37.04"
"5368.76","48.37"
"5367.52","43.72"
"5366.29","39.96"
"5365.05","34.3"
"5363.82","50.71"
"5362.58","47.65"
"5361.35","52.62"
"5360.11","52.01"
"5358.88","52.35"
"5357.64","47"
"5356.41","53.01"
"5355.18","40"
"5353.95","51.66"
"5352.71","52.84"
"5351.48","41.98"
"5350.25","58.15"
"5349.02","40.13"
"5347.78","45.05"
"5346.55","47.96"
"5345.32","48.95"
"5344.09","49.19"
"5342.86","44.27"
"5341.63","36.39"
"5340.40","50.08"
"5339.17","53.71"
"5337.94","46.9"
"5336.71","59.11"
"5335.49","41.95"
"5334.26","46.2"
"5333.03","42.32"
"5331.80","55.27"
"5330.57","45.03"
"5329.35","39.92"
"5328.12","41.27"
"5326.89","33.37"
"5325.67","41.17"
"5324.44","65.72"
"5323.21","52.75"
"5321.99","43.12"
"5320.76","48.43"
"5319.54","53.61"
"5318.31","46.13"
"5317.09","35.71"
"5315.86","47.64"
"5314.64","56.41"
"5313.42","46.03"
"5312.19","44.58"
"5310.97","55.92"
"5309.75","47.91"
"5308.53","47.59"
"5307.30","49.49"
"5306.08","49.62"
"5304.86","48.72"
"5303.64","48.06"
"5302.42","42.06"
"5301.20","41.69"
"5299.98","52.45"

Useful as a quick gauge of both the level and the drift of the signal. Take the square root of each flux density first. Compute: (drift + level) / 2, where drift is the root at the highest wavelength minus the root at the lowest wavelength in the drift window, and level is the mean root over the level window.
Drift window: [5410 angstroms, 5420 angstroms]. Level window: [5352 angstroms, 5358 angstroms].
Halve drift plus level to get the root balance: 3.2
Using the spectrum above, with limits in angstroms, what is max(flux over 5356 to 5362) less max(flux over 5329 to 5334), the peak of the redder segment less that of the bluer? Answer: -2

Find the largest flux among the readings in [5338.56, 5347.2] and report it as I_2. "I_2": 53.71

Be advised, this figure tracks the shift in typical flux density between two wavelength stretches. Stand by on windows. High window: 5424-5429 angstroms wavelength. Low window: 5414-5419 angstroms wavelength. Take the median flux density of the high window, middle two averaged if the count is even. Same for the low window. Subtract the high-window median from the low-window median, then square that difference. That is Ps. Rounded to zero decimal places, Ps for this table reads 71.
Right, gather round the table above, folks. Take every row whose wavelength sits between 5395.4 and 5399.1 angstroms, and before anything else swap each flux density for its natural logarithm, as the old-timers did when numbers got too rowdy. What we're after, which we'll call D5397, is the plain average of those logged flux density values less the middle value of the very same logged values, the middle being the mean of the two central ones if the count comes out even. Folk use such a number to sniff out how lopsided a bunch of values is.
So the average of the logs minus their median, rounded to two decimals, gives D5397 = 0.05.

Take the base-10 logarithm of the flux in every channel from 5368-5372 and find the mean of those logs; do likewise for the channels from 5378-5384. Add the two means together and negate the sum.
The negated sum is -3.32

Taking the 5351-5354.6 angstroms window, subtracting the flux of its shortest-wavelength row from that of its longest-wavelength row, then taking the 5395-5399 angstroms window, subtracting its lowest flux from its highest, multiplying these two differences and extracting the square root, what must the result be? 13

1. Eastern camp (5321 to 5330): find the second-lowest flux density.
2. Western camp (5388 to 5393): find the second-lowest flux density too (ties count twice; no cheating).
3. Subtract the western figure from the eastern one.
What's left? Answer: -6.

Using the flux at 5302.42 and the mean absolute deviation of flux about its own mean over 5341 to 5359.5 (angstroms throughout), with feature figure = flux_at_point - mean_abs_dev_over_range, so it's 37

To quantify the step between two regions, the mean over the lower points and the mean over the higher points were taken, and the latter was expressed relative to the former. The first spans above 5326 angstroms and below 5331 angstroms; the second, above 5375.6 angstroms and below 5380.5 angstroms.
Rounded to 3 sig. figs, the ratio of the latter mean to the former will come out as 1.31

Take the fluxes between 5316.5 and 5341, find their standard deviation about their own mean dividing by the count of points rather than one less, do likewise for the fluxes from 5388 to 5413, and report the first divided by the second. 1.52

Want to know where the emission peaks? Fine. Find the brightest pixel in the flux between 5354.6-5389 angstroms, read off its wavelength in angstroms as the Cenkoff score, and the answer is 5376.18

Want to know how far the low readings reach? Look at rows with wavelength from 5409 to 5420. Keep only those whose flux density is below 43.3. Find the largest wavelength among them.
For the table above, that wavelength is 5419.68 angstroms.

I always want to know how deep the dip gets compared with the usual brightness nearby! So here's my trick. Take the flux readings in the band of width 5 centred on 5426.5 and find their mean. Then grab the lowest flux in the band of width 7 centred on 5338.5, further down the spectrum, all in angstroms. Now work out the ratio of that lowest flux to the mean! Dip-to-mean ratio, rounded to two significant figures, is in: 0.78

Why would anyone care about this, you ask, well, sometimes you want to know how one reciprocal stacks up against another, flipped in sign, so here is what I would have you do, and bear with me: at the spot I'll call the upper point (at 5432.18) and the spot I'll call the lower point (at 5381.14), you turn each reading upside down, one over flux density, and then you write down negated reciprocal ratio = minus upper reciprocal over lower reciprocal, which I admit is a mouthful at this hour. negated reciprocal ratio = -1.37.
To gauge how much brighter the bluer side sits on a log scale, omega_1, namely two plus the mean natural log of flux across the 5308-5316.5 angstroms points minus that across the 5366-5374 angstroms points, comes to 2.12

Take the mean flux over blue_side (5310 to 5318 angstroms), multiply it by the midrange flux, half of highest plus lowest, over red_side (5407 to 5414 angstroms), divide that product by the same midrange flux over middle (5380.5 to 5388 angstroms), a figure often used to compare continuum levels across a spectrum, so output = 43.1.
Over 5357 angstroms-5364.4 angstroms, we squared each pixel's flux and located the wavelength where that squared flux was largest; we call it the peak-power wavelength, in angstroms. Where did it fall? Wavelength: 5361.35 angstroms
